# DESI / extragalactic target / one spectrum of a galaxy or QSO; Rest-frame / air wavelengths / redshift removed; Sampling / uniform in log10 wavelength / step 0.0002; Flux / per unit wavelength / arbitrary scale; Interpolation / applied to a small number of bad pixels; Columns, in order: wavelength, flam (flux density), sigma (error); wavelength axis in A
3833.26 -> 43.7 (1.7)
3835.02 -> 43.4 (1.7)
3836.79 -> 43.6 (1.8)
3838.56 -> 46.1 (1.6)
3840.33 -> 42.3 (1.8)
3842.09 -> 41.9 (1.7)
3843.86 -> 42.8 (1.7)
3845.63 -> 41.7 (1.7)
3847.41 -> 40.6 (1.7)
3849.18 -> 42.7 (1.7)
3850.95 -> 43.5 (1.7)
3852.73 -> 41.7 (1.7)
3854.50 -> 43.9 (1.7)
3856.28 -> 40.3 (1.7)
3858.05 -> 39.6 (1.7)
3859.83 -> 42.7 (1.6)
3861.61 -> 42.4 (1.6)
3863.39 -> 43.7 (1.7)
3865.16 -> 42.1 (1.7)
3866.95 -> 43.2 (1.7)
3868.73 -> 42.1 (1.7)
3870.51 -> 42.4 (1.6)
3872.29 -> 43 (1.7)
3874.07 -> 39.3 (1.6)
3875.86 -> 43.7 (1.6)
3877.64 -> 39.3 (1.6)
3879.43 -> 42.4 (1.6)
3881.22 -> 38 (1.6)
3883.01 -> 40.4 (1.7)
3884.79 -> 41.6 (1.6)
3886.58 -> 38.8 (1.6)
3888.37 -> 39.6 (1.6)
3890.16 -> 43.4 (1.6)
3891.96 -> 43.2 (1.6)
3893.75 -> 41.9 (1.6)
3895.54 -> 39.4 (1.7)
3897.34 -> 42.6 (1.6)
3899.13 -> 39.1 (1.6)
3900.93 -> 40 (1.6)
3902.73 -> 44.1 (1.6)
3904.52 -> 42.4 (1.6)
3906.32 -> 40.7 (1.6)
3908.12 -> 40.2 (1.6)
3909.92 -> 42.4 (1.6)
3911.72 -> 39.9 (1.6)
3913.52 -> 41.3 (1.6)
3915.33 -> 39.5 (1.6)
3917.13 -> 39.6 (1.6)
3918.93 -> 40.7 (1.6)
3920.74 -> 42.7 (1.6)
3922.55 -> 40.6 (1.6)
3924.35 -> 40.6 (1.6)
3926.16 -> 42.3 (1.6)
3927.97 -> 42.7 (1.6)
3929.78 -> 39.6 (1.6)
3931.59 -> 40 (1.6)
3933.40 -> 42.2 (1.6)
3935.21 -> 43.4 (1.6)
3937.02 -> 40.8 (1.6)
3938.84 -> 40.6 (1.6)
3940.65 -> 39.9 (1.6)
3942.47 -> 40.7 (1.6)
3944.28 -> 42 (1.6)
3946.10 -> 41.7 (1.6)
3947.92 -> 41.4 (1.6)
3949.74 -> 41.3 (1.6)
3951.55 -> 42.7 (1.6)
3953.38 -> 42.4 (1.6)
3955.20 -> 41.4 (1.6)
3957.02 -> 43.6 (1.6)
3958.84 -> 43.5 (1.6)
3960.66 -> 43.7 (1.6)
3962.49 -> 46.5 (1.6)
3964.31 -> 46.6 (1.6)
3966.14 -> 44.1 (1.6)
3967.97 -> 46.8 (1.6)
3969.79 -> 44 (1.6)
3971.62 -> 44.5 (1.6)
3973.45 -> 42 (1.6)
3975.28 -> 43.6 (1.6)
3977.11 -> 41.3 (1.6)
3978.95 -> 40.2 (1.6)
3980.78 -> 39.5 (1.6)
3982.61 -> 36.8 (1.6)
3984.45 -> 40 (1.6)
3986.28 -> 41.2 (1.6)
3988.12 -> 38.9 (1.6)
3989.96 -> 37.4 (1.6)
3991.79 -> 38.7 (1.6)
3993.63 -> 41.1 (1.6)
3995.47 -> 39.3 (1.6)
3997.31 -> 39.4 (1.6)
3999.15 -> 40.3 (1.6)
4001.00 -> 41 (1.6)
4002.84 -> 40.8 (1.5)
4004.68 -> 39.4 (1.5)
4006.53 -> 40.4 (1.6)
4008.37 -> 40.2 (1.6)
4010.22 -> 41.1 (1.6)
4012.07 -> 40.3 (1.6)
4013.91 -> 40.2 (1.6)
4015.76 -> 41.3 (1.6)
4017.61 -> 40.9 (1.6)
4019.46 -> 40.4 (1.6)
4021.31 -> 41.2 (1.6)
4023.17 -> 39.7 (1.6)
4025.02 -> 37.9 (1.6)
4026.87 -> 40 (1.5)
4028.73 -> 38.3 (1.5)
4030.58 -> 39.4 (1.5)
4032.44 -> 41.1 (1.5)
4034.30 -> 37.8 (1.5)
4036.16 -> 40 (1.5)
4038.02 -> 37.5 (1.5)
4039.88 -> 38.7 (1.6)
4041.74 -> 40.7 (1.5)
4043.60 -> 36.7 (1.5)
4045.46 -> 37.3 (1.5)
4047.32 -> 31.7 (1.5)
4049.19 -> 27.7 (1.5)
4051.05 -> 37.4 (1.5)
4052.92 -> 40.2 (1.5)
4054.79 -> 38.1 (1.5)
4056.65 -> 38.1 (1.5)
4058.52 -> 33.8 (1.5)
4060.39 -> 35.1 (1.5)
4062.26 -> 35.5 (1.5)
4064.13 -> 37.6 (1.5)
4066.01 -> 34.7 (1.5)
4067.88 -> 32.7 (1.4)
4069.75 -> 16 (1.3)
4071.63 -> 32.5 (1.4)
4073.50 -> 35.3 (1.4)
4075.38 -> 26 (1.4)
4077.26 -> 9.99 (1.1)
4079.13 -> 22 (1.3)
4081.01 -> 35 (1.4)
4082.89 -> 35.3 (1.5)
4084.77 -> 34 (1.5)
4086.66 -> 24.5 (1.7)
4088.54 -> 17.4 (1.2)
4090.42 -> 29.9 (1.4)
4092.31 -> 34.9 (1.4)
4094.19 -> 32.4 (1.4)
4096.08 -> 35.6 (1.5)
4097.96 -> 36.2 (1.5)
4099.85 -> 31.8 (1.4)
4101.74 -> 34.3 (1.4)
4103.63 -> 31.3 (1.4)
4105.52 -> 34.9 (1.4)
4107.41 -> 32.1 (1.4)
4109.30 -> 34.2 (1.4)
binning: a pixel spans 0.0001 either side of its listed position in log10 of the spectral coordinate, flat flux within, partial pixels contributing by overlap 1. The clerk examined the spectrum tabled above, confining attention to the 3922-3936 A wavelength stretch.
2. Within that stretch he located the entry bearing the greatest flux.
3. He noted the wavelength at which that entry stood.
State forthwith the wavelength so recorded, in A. 3935.21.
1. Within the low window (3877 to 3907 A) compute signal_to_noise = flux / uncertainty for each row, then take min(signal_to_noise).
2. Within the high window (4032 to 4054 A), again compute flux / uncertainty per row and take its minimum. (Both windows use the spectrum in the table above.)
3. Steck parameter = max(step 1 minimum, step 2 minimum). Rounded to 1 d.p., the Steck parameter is 23.2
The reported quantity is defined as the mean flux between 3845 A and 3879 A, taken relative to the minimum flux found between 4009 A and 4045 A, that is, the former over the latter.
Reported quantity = 1.1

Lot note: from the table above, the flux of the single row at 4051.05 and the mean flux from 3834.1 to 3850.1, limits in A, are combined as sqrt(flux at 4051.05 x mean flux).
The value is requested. 40.0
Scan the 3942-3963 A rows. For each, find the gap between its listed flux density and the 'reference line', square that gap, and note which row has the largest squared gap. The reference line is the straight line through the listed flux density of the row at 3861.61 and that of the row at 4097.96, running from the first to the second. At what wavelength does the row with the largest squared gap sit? 3962.49 A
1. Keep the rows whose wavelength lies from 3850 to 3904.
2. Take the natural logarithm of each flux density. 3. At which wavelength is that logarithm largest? 3902.73 A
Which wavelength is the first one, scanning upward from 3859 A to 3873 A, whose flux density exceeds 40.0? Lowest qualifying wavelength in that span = 3859.83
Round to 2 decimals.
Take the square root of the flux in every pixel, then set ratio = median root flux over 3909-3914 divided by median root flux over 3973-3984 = 1.01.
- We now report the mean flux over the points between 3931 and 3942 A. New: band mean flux 41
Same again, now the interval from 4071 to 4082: 27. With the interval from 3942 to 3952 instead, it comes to 42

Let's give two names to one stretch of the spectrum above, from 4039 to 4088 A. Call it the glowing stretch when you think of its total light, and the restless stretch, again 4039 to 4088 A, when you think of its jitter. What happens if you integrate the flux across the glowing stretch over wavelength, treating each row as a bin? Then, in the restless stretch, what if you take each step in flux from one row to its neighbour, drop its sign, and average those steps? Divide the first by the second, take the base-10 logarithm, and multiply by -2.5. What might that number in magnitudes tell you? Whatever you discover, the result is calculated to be -6.12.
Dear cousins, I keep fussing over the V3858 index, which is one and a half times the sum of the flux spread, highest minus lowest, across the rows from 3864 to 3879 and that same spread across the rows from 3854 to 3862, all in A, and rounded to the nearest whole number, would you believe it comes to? 13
